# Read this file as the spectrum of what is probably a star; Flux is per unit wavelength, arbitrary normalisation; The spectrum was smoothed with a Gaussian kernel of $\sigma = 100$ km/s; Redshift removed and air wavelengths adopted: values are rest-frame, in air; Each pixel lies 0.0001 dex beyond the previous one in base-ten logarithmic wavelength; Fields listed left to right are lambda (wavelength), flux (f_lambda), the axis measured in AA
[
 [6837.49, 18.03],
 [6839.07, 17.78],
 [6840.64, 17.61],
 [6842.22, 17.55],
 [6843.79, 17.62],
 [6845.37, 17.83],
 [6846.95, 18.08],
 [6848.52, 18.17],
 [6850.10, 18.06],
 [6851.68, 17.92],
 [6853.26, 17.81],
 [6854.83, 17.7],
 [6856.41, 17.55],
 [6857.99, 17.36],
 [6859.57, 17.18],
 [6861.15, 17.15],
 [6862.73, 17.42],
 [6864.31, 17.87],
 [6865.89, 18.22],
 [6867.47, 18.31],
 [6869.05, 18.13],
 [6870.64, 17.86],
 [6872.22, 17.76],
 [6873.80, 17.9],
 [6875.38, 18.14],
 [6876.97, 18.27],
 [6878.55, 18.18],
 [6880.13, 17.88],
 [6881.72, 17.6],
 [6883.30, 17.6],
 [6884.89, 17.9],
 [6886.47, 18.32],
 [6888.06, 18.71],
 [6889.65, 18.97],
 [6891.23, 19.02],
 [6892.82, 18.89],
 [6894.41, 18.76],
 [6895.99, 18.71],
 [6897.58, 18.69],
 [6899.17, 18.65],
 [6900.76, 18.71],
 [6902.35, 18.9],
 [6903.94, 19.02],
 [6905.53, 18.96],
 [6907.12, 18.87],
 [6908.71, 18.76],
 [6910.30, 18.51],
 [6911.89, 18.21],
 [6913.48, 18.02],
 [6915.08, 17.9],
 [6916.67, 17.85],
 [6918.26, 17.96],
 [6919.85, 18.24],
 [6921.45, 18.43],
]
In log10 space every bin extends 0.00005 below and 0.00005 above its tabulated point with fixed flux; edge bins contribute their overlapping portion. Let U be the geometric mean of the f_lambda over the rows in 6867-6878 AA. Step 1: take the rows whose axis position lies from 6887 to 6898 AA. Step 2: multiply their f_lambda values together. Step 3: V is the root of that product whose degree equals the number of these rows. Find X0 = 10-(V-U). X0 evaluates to 9.2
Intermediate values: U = 18.05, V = 18.8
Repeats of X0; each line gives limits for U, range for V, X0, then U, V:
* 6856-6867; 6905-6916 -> 9.1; 17.53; 18.5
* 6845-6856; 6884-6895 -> 9.3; 17.94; 18.6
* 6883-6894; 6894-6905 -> 9.7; 18.48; 18.8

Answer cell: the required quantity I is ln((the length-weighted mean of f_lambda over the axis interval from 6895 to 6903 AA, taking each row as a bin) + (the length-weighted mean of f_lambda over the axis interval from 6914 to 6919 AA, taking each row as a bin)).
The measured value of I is 3.60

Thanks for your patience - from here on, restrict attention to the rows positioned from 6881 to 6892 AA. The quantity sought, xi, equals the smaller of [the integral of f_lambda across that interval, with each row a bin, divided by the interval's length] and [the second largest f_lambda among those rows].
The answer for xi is 18.3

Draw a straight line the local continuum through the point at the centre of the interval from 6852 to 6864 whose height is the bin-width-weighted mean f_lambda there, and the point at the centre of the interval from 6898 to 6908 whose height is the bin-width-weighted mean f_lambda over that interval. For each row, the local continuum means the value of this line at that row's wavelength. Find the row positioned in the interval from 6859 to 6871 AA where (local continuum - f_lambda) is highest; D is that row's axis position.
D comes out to 6861.15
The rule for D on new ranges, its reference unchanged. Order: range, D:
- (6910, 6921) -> 6916.67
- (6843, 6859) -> 6857.99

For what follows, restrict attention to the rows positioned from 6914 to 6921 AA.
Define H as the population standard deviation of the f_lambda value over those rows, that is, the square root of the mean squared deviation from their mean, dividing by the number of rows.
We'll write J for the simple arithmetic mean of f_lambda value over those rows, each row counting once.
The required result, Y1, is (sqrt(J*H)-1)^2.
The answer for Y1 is 0.4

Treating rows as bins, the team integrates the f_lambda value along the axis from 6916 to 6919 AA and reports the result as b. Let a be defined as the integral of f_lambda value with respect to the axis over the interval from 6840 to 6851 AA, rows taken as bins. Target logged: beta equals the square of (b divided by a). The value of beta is 0.1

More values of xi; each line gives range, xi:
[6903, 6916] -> 18.5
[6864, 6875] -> 18.0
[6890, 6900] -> 18.8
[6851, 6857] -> 17.8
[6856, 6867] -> 17.6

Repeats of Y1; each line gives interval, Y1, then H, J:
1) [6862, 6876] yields 1.3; 0.259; 18.0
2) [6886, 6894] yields 1.4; 0.254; 18.8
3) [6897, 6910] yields 0.3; 0.127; 18.8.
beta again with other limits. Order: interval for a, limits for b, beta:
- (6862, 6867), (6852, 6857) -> 1.0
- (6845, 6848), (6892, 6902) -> 12.0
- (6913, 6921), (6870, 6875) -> 0.4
